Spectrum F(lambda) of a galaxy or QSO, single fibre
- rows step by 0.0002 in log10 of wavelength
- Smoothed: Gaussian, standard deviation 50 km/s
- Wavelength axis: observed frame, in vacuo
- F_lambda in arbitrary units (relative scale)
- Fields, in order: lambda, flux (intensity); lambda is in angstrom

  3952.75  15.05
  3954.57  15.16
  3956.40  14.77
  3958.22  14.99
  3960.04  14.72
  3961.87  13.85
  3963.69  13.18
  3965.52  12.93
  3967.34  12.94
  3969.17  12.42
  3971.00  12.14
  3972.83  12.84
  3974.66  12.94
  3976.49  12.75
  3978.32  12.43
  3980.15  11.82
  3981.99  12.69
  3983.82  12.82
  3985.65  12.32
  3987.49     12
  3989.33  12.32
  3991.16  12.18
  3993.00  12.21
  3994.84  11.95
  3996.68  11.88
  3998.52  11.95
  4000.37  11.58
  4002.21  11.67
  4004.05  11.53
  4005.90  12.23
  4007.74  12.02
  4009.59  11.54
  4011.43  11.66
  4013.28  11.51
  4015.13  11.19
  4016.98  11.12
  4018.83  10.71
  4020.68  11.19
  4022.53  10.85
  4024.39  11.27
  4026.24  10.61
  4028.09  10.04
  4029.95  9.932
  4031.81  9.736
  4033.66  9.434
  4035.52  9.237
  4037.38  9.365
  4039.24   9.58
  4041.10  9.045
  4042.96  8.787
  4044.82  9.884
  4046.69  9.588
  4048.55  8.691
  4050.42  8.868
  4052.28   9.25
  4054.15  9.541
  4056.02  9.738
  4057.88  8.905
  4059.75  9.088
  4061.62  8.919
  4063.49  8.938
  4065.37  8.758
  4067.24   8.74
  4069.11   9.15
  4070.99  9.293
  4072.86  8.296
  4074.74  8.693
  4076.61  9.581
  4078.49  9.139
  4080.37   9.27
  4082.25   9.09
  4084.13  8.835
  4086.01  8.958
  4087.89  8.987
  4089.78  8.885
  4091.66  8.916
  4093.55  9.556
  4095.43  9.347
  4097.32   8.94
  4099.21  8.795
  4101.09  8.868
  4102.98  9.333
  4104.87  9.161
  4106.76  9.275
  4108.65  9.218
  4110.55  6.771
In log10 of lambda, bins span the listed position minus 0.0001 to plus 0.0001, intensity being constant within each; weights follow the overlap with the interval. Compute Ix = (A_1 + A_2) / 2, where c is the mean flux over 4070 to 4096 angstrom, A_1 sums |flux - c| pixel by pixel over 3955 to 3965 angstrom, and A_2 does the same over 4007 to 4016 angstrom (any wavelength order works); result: 19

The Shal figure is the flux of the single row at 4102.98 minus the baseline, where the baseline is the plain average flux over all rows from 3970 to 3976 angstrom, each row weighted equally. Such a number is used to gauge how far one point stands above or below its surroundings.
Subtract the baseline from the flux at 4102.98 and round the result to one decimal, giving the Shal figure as -3.3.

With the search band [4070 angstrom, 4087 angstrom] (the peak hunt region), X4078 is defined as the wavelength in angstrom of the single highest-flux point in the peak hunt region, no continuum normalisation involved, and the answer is 4076.61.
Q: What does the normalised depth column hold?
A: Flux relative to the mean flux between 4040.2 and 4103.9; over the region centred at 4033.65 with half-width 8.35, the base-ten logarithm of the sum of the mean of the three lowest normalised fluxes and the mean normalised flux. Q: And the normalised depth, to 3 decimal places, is 0.318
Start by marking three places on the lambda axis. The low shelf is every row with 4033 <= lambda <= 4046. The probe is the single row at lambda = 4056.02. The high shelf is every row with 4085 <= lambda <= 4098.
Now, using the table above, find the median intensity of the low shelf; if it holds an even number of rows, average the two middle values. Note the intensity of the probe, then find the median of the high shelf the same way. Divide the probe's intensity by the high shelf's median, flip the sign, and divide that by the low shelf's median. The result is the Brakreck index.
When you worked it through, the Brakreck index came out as -0.116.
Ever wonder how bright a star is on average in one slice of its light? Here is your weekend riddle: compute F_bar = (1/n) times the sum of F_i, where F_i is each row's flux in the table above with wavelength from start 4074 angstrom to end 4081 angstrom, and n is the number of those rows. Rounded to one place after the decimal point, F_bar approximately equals 9.2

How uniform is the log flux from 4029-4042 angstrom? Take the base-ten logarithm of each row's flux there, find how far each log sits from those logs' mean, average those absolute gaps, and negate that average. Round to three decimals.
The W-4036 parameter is -0.011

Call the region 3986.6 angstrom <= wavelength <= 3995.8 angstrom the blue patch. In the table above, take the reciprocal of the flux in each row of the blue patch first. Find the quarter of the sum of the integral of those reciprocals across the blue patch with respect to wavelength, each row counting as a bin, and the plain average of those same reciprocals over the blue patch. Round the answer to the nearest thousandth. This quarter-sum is 0.210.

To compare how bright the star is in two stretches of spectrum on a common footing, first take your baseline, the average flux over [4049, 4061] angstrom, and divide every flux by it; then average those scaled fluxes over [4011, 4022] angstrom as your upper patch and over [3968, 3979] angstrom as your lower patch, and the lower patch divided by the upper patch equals 1.12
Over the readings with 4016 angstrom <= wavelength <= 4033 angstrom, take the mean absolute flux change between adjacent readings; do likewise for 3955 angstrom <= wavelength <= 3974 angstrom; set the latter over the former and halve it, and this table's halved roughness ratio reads 0.5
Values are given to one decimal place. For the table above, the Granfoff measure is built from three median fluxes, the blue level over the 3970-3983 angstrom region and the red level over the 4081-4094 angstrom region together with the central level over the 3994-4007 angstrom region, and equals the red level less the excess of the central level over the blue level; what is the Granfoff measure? 9.8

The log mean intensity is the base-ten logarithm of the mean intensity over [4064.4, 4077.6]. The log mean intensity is 0.95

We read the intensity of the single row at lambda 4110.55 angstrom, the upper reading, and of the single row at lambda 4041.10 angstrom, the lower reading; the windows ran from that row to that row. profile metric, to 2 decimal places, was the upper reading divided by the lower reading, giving 0.75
